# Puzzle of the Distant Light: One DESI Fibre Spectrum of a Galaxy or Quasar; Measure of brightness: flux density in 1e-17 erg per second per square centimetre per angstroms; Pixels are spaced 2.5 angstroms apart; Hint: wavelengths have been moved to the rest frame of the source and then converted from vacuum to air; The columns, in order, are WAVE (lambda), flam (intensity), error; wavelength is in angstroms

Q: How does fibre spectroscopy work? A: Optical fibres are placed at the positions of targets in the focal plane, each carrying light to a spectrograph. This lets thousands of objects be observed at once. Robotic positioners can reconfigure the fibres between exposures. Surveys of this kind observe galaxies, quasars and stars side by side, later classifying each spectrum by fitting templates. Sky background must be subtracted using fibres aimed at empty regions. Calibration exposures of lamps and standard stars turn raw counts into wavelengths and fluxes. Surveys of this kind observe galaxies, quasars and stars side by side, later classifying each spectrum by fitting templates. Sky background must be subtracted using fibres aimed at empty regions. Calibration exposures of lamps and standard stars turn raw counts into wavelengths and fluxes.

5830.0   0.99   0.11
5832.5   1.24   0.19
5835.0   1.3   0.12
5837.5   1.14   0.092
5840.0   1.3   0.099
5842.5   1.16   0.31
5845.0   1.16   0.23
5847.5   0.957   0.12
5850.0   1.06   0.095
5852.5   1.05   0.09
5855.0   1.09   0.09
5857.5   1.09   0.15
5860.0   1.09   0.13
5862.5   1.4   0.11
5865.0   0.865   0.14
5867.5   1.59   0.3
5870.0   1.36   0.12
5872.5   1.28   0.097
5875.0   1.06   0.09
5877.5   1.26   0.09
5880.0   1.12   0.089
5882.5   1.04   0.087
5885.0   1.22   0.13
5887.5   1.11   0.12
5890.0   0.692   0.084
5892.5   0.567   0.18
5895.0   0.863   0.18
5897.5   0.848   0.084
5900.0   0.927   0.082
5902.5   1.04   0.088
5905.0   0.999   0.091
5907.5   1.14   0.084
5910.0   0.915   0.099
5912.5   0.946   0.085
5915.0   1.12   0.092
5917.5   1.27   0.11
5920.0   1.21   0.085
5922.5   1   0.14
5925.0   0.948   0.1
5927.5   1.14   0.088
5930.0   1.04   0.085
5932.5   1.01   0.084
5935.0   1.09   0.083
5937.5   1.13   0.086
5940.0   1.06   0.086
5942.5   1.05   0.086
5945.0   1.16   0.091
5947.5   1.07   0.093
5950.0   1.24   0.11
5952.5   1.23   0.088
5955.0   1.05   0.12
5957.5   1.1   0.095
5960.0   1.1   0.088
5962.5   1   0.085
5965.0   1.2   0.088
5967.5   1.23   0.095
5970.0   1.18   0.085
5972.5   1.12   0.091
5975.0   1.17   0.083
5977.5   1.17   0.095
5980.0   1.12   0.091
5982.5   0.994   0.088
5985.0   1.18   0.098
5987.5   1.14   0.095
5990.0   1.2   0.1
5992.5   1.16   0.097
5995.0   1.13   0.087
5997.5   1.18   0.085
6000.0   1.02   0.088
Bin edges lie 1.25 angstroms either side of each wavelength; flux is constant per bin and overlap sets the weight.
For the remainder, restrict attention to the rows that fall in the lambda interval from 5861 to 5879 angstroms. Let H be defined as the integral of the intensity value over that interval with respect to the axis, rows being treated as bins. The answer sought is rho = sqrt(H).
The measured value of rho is 4.75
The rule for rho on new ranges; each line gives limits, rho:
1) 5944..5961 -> 4.39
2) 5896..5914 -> 4.19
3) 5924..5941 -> 4.25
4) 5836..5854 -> 4.49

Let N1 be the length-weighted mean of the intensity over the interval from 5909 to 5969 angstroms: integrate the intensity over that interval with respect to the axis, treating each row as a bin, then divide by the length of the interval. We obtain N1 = 1.10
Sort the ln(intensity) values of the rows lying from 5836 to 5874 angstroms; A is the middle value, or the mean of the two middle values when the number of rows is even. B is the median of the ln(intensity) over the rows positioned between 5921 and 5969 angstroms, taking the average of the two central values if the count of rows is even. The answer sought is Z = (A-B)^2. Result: 0.0020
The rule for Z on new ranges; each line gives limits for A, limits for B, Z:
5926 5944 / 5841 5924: 0.0008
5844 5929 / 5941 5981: 0.0034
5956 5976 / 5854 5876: 0.0024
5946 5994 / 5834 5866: 0.0039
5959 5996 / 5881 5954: 0.0099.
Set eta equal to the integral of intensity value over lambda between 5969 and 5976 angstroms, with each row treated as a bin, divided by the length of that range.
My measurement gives 1.16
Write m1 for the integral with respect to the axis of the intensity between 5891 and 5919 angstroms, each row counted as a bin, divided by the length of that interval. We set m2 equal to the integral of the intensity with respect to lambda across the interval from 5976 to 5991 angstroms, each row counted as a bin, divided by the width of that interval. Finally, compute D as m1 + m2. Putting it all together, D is 2.10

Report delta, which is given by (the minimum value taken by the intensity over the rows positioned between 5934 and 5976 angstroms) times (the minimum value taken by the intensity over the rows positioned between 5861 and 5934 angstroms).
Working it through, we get 0.57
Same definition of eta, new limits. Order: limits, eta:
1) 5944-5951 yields 1.15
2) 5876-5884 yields 1.14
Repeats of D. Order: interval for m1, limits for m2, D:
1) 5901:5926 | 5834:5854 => 2.20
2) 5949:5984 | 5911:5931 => 2.22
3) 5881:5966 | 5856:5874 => 2.28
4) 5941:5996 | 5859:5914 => 2.20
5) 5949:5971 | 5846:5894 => 2.25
